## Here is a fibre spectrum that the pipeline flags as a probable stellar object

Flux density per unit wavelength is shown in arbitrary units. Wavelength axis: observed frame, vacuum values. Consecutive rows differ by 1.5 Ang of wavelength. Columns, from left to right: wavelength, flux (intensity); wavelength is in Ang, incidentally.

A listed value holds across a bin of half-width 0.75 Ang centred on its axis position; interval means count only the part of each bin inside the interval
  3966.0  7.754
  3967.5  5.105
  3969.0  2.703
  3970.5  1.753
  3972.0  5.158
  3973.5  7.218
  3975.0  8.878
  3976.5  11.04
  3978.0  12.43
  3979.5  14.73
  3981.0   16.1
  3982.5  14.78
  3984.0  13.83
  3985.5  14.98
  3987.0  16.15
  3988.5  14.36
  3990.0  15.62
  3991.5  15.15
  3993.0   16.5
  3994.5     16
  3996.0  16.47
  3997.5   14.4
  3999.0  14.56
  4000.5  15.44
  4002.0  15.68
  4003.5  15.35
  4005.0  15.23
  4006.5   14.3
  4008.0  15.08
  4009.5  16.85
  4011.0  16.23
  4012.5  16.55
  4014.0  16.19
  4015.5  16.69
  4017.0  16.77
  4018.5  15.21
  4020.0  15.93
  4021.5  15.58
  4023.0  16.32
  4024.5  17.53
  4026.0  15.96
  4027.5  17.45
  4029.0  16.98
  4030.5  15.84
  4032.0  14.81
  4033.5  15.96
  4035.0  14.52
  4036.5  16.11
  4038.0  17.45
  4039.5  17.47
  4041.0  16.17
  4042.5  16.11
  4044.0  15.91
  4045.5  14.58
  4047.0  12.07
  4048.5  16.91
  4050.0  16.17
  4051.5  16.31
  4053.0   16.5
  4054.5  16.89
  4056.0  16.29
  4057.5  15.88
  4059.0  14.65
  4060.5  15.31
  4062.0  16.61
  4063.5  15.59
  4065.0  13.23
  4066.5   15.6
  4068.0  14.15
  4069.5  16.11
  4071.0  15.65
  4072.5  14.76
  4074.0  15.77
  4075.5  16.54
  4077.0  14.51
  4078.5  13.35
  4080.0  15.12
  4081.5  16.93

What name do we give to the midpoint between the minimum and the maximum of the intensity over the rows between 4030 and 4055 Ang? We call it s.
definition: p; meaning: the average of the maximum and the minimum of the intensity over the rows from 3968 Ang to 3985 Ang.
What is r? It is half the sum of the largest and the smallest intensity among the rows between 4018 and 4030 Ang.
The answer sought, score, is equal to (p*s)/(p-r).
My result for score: -18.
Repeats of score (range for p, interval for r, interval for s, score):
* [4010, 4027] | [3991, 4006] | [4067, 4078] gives 273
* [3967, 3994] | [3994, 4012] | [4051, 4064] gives -22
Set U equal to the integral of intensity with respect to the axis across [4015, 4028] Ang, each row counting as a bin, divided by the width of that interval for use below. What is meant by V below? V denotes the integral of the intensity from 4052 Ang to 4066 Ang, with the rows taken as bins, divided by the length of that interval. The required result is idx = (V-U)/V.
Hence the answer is -0.04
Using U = 16.36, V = 15.7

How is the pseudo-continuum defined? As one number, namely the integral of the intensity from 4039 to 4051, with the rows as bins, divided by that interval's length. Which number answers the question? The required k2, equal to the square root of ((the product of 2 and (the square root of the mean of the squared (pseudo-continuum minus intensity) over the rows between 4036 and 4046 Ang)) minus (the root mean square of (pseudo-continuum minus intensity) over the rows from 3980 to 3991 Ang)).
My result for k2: 1.11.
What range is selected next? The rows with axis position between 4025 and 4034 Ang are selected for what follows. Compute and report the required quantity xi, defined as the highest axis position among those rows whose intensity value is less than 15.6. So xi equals 4032.0 Ang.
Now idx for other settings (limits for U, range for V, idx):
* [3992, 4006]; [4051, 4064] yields 0.03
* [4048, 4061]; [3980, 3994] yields -0.05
